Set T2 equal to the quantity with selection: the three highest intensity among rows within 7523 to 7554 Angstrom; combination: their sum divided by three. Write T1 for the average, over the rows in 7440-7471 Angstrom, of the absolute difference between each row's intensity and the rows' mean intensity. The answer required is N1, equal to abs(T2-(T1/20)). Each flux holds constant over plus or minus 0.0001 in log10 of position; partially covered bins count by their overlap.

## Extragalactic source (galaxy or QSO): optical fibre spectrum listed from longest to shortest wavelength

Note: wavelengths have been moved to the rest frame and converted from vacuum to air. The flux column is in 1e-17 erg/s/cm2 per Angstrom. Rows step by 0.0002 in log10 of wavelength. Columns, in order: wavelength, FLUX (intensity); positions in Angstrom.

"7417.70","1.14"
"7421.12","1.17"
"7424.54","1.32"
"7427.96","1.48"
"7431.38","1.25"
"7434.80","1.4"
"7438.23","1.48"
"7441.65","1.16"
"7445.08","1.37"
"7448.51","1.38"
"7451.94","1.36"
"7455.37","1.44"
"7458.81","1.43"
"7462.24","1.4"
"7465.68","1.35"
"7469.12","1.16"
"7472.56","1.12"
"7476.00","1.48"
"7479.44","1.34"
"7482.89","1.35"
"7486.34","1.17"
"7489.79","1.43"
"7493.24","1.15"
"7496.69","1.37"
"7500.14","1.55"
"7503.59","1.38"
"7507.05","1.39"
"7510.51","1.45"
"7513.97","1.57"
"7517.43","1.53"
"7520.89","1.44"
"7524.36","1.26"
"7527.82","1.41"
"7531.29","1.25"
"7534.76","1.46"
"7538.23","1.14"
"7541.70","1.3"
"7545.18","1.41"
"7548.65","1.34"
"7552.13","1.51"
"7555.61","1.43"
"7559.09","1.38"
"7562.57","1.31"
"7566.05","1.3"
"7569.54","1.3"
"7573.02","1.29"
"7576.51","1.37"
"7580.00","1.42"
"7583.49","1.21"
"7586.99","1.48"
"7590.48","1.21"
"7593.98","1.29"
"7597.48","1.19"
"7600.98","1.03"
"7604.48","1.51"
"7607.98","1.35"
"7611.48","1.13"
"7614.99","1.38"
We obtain 1.46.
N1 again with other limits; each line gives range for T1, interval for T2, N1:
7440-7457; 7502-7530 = 1.51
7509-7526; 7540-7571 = 1.45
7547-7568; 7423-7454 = 1.45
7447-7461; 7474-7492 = 1.42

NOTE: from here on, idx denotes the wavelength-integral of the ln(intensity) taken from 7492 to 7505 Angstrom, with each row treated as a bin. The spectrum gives 4.03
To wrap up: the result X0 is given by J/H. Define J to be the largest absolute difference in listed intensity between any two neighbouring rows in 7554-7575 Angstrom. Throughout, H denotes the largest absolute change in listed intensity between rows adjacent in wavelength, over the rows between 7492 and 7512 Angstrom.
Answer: 0.32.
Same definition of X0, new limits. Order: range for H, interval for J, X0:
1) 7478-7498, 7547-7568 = 0.61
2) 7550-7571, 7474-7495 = 3.50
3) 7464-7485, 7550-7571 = 0.22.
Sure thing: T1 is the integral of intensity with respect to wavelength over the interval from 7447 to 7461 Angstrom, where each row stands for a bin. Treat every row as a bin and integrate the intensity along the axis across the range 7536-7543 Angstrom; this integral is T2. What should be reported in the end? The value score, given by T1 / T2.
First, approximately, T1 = 20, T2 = 9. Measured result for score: 2.3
